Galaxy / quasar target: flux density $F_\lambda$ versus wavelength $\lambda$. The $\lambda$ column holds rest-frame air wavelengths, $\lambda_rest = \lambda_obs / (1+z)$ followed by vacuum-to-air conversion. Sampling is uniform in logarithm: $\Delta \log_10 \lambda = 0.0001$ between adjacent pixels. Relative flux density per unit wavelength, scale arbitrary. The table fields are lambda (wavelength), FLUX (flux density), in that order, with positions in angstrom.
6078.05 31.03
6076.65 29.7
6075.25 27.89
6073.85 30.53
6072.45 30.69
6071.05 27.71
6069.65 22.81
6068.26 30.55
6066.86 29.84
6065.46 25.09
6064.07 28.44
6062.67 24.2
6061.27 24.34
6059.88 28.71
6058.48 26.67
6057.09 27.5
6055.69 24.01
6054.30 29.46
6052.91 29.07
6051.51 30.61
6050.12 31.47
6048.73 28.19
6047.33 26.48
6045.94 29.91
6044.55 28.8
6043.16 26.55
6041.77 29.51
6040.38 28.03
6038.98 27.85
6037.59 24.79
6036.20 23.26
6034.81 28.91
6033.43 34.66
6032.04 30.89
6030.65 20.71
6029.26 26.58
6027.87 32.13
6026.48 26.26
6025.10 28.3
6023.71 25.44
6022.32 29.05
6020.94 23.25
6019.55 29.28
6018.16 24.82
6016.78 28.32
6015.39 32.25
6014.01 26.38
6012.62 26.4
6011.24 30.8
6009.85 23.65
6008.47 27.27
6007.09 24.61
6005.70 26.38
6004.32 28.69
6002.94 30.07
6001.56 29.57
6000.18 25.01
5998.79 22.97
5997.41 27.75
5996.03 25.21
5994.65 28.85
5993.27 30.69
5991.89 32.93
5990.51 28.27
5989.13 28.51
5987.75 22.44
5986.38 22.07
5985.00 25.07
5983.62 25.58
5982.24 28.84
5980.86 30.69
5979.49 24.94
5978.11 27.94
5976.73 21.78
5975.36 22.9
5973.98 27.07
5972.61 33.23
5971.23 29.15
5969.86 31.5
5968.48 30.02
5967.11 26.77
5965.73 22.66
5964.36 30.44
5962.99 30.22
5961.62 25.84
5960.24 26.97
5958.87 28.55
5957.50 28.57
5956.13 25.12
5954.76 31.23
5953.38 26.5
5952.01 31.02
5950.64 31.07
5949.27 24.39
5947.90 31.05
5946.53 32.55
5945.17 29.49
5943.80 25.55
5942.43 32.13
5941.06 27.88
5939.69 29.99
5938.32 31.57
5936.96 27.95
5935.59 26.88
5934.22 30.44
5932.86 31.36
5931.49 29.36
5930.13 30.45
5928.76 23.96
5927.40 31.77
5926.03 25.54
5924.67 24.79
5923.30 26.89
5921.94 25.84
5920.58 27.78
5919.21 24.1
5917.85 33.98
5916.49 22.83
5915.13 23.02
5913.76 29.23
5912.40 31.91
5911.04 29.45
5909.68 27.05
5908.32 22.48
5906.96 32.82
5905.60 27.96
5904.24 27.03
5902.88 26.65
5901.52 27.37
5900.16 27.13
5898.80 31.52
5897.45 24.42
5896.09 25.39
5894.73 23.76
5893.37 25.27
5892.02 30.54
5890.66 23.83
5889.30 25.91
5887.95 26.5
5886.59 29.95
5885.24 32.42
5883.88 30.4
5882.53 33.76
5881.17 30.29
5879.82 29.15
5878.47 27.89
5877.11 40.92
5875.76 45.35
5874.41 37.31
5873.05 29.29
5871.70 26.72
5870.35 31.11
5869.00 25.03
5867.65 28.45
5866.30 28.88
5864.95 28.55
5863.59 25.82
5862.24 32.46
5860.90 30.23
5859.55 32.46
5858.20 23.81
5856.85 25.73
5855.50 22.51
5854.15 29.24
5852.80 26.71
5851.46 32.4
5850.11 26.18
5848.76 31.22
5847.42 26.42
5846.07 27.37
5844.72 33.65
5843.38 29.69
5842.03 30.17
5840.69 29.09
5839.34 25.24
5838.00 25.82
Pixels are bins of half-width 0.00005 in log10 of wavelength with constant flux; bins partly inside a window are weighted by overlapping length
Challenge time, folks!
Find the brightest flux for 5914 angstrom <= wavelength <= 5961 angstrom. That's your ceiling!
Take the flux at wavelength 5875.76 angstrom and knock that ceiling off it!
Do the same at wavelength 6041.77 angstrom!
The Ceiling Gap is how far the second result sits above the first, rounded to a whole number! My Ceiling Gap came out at -16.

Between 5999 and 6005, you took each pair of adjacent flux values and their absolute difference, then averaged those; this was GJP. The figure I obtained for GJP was 2.1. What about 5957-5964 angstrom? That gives 1.8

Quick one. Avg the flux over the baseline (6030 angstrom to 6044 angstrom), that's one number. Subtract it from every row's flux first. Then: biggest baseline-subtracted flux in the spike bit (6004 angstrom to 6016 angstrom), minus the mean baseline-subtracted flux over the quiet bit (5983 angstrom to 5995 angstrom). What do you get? 5.1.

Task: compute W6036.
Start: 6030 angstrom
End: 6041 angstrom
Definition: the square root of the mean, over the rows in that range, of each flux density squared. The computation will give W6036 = 27.7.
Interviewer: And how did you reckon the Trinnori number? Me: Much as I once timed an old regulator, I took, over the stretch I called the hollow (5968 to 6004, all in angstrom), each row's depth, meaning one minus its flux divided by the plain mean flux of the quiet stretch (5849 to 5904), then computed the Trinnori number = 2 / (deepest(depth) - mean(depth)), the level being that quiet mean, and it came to 10.3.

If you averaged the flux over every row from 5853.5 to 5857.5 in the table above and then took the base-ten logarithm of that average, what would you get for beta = 1.41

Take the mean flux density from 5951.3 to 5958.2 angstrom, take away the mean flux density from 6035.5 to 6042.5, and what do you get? 2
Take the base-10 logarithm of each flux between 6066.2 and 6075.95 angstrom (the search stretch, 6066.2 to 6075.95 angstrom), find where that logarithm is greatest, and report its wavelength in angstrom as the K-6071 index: 6072.45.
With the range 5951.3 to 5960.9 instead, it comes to 5954.76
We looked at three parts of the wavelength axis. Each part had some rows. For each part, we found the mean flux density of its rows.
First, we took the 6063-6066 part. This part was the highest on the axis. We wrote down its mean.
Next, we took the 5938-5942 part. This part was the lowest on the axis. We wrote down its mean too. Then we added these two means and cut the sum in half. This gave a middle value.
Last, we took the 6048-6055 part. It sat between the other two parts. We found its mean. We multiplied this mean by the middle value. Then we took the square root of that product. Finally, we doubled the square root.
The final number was 58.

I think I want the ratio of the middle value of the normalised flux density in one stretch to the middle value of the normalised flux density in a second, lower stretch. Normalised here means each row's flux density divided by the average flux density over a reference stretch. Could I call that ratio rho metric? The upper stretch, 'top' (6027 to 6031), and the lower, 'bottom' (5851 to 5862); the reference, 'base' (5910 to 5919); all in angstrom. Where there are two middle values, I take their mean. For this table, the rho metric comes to 0.95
